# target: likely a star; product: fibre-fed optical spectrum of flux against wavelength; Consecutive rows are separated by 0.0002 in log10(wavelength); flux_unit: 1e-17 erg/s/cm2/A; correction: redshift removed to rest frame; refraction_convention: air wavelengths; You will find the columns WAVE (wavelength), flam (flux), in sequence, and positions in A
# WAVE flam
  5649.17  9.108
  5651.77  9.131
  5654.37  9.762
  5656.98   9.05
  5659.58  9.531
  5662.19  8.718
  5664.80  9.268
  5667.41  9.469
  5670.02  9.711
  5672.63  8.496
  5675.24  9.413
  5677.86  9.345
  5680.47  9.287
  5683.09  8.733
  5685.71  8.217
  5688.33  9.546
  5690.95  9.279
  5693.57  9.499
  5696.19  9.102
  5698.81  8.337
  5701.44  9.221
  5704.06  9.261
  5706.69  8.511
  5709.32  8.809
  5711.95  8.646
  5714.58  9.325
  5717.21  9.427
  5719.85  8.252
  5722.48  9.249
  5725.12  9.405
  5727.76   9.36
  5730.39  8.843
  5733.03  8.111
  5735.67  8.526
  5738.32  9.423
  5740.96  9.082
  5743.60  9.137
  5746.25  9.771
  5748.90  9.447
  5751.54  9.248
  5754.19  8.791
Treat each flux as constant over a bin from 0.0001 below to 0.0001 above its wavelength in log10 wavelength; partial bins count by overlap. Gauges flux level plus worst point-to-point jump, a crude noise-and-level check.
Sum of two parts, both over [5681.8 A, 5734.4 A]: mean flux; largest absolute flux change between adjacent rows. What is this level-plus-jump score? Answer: 10.3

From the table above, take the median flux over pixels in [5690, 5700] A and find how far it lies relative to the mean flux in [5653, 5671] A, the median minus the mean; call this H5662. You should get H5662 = -0.2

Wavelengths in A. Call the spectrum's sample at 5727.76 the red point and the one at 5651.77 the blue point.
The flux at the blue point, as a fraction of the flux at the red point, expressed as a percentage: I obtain 97.6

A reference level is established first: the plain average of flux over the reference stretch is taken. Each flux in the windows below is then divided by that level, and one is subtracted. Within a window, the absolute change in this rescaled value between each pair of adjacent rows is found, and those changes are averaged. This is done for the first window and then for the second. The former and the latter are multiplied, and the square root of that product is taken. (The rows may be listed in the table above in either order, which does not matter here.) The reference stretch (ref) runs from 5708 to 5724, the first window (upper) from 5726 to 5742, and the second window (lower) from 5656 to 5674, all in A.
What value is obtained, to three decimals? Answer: 0.065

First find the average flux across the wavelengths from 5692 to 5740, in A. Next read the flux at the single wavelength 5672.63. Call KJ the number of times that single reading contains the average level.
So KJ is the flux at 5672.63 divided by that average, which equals 0.95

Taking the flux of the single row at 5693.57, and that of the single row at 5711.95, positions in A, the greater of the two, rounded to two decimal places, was 9.50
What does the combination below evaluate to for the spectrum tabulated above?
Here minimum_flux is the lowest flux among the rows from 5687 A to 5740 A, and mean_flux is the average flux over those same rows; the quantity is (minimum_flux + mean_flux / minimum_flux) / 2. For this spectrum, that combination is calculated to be 4.61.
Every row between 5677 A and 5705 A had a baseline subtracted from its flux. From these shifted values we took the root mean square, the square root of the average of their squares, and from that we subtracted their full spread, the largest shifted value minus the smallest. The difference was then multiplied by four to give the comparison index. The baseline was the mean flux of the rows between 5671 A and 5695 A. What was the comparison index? -3.6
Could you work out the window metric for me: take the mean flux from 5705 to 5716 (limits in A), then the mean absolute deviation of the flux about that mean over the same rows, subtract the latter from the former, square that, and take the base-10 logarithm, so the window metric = 1.87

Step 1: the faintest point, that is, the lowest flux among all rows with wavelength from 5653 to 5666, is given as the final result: 8.718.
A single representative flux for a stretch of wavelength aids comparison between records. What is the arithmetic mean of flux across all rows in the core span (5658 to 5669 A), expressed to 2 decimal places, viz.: 9.25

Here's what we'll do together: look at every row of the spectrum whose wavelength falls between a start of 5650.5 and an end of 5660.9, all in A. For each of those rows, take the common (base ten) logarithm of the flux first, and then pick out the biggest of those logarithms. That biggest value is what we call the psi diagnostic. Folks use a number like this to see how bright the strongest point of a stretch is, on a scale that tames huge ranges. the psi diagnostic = 0.990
